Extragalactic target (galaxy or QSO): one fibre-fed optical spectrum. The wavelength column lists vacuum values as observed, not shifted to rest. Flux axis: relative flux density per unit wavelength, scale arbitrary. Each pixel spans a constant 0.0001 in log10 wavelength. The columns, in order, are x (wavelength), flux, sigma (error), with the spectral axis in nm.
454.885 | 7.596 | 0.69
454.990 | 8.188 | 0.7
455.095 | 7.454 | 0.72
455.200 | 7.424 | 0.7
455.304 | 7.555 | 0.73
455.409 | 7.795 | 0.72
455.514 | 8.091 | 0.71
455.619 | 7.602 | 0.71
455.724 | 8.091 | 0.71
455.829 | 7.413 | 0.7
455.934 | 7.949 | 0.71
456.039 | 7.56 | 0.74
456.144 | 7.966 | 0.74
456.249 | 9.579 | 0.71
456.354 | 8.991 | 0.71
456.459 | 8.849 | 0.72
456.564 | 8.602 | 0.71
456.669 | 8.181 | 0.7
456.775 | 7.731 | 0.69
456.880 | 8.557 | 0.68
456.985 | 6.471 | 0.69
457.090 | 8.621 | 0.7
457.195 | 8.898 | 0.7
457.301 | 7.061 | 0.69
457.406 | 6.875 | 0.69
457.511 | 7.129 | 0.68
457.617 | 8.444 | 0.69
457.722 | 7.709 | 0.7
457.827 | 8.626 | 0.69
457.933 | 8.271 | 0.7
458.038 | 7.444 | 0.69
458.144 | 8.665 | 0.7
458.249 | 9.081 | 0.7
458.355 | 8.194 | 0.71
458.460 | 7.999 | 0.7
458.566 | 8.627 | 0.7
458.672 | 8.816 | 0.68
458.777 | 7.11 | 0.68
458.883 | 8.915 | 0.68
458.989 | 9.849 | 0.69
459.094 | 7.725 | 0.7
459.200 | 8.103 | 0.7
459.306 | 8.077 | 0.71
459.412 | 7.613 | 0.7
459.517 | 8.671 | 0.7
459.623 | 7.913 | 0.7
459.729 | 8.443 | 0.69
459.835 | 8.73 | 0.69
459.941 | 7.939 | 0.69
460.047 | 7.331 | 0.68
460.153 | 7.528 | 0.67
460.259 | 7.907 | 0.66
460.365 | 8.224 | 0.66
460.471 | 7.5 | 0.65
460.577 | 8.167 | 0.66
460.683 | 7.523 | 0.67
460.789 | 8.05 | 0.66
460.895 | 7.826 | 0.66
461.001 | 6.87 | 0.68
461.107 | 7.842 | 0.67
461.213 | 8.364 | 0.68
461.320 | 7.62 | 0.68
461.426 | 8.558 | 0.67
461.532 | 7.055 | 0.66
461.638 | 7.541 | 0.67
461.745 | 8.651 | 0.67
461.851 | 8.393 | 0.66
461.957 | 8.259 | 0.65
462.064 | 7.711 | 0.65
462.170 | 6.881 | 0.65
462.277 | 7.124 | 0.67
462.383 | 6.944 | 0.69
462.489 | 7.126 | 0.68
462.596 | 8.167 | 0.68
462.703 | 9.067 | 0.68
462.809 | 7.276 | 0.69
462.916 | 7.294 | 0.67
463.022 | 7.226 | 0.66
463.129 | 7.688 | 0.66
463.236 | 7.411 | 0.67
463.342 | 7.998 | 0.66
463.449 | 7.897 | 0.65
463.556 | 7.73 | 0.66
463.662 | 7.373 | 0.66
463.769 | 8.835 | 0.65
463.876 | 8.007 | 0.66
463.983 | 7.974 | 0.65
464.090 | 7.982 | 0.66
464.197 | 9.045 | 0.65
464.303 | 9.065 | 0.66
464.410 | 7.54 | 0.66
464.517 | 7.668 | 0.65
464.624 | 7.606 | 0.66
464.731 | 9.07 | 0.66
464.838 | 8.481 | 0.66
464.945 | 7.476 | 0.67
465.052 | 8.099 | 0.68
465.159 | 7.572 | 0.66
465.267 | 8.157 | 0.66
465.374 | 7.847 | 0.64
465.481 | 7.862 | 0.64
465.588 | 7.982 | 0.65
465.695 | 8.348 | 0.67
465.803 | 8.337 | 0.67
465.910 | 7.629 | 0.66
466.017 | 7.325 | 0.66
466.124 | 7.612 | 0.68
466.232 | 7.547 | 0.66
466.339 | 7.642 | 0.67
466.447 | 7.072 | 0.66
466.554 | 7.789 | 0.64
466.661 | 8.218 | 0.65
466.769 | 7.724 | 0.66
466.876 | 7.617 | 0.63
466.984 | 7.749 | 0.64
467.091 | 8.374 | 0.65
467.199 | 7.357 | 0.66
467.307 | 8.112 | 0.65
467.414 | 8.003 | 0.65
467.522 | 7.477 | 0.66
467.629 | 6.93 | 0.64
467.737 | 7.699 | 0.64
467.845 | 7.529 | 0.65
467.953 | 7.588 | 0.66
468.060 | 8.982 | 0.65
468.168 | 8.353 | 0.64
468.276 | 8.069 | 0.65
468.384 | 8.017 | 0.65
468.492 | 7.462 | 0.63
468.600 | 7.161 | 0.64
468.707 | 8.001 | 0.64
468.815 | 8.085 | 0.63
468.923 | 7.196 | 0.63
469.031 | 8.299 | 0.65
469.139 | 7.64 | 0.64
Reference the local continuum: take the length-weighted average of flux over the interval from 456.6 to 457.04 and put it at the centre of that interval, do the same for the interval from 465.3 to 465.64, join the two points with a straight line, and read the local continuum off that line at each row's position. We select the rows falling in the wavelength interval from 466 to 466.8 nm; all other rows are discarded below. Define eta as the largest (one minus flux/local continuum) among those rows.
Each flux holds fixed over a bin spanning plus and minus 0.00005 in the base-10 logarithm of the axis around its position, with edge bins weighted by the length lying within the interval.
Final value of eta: 0.11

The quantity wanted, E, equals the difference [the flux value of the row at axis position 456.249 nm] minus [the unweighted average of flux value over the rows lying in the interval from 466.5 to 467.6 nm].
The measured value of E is 1.7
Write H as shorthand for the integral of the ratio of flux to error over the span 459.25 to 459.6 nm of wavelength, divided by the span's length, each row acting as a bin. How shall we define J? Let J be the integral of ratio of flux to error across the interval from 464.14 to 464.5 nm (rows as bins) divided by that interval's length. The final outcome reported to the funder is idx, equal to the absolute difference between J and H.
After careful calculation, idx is 1.38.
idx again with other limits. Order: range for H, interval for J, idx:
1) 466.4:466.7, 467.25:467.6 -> 0.10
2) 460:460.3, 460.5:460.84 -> 0.60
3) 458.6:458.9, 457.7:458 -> 0.25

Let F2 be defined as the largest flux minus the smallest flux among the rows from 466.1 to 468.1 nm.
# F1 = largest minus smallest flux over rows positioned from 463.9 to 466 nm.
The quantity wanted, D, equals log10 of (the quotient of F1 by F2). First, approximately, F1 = 1.59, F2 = 2.1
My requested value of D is -0.11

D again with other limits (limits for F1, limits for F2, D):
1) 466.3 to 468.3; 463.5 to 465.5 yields 0.08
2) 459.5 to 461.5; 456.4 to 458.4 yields -0.15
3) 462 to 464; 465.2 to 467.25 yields 0.23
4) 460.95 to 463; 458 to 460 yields -0.10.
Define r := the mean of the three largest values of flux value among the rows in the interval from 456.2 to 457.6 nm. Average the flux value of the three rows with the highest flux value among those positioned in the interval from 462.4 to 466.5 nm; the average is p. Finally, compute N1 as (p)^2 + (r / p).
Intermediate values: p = 9.07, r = 9.2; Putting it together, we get 83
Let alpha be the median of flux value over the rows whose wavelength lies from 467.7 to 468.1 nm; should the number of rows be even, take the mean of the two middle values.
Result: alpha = 7.64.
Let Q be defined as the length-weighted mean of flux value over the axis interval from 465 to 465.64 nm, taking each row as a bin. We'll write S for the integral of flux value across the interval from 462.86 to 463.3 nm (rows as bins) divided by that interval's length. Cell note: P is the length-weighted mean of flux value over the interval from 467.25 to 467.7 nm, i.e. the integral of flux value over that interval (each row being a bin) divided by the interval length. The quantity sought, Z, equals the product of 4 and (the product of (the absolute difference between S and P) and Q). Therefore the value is 7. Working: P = 7.63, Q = 7.92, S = 7.42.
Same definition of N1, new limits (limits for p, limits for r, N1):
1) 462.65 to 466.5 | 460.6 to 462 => 83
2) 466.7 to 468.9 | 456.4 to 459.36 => 75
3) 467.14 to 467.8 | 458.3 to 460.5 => 64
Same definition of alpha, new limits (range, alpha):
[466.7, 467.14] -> 7.74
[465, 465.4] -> 7.97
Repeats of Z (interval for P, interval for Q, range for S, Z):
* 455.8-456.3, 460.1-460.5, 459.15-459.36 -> 2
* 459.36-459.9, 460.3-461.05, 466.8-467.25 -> 15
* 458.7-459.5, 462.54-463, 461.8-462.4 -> 21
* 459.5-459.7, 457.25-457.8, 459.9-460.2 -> 19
